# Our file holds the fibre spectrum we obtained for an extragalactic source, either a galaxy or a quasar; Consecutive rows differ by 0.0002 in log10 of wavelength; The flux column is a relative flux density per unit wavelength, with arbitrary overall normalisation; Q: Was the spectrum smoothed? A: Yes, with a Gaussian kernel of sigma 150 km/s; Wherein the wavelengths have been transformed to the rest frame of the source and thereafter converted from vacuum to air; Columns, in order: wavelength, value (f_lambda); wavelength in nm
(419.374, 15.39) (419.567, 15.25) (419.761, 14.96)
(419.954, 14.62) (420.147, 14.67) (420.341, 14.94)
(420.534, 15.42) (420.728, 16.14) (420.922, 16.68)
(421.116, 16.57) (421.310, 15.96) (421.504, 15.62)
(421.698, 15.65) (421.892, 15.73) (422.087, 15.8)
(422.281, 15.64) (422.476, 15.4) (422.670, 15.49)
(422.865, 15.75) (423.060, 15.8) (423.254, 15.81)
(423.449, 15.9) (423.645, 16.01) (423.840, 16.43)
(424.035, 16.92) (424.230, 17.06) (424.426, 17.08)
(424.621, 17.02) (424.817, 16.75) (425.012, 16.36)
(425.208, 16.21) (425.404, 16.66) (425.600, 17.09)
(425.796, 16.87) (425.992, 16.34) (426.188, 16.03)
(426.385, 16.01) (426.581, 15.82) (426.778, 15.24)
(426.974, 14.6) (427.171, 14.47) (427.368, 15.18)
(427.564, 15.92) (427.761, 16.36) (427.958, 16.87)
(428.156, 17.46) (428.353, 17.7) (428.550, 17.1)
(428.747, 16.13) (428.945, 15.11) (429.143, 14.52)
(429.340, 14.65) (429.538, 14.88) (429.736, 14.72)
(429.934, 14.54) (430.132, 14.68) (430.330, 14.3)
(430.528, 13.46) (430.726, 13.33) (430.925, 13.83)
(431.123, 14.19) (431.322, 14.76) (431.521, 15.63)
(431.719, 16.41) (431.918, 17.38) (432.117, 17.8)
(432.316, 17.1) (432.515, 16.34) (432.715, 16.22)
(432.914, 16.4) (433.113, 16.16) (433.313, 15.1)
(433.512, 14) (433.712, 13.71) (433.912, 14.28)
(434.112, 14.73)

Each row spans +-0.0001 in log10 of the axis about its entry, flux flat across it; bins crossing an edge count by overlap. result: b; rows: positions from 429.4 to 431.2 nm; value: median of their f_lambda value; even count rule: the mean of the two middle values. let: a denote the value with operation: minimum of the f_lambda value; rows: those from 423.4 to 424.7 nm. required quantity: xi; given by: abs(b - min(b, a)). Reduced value 0.0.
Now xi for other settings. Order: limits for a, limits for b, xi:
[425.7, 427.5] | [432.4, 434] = 1.2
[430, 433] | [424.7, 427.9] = 2.8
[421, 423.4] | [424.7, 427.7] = 0.6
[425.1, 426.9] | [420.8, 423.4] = 0.5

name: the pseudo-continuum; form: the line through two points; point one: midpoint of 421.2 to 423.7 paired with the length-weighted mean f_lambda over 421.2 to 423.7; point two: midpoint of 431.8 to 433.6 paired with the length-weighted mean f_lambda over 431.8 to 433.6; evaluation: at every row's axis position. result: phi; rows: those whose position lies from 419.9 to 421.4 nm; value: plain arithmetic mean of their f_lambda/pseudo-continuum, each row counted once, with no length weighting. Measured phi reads 1.00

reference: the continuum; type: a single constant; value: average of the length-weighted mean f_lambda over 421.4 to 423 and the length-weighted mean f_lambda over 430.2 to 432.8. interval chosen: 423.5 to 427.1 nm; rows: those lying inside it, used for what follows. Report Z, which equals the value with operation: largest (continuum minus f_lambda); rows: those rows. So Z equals 0.9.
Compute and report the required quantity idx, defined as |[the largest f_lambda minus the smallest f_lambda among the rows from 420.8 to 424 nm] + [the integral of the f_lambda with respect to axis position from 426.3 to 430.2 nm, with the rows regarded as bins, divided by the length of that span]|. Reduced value 16.9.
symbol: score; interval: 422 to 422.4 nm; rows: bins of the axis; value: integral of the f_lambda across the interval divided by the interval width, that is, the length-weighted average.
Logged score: 15.7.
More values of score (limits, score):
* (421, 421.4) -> 16.3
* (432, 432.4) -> 17.5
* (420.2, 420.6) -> 15.1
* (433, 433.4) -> 15.7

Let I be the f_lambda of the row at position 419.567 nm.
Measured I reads 15.25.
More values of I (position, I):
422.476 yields 15.4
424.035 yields 16.92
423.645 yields 16.01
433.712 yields 13.71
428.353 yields 17.7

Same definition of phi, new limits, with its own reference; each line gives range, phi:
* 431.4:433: 1.02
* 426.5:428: 0.97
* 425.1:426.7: 1.03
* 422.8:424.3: 1.03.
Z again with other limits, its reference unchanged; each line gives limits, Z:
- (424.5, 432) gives 2.2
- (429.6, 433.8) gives 2.2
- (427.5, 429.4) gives 1.0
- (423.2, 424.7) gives -0.3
